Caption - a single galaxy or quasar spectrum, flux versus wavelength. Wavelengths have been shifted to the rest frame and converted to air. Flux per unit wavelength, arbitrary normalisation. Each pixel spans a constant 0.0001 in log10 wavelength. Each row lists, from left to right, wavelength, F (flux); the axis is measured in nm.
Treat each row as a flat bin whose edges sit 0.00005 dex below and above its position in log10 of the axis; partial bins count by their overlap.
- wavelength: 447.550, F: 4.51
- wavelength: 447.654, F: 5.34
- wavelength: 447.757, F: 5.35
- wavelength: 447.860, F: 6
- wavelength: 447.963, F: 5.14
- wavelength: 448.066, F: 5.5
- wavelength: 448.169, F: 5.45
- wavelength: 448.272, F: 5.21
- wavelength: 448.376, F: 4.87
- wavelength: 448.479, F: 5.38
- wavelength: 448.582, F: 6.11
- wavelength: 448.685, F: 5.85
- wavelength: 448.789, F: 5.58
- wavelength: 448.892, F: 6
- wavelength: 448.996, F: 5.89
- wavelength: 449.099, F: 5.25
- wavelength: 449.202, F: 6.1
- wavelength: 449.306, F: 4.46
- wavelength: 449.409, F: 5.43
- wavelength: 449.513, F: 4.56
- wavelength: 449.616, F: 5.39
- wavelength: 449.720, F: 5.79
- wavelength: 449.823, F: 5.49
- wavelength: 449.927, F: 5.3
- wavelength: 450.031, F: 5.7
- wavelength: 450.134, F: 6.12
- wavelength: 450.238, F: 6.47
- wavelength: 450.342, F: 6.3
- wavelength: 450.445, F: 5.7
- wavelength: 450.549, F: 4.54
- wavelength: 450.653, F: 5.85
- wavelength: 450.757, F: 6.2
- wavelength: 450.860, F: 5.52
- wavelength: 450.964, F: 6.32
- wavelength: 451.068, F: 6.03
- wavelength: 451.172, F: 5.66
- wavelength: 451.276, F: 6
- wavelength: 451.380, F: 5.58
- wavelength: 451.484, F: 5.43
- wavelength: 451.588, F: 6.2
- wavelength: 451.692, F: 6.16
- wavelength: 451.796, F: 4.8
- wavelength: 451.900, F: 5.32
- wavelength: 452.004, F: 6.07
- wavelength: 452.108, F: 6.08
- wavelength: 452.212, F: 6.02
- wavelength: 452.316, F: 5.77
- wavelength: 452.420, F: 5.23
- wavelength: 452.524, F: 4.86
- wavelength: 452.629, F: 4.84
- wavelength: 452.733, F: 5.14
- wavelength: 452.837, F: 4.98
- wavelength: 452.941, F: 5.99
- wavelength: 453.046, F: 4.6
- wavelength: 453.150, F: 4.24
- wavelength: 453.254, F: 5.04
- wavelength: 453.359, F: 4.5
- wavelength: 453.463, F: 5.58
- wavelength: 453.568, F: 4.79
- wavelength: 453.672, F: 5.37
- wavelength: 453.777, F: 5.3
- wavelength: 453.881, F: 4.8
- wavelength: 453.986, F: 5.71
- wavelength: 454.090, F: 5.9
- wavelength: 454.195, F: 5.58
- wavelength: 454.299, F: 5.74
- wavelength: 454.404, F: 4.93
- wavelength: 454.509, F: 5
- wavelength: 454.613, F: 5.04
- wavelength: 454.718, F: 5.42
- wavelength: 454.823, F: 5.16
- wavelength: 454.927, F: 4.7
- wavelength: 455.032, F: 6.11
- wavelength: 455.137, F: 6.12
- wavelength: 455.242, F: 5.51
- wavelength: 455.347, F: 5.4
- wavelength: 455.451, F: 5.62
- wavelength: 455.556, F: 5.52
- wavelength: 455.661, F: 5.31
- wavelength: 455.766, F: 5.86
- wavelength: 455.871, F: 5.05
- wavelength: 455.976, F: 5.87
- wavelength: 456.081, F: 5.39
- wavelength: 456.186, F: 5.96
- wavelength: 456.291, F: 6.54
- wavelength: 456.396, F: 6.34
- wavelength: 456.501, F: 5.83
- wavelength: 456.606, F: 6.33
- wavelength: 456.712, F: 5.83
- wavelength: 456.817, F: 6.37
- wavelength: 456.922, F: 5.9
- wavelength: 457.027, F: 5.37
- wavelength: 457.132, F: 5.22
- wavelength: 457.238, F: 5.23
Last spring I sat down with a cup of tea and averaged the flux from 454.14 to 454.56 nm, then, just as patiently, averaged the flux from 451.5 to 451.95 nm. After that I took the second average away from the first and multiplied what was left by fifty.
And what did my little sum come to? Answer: -15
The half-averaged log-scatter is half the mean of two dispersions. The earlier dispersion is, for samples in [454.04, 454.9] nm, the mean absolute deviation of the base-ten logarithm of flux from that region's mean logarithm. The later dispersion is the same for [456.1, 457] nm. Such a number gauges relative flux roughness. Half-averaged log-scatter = 0.0109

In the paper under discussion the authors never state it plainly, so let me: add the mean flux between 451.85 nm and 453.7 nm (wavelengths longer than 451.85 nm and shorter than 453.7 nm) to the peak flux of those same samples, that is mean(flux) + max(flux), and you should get 11.3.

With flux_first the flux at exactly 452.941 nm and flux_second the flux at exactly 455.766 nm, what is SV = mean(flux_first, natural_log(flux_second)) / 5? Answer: 0.78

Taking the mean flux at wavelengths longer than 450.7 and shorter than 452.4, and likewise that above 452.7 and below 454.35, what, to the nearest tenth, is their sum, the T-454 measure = 11.0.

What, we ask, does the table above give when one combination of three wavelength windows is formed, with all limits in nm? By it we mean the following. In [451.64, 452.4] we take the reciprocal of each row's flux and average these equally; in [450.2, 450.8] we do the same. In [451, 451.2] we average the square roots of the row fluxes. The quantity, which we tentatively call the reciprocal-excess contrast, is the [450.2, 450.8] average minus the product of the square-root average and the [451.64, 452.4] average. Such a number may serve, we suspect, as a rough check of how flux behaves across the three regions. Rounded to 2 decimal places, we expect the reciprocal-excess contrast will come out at -0.25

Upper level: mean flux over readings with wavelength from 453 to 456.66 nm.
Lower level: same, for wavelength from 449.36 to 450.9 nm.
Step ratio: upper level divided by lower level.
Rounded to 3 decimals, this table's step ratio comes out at 0.966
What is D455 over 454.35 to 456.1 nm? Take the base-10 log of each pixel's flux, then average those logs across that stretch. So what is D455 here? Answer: 0.732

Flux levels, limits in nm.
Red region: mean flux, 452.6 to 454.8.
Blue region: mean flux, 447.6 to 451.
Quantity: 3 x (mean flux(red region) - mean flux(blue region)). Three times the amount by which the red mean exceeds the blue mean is -1.2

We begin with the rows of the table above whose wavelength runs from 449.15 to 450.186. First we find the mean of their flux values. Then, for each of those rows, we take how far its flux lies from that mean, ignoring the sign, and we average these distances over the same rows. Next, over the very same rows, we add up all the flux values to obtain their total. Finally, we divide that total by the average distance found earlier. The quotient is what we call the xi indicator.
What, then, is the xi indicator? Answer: 134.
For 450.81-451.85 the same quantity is 155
